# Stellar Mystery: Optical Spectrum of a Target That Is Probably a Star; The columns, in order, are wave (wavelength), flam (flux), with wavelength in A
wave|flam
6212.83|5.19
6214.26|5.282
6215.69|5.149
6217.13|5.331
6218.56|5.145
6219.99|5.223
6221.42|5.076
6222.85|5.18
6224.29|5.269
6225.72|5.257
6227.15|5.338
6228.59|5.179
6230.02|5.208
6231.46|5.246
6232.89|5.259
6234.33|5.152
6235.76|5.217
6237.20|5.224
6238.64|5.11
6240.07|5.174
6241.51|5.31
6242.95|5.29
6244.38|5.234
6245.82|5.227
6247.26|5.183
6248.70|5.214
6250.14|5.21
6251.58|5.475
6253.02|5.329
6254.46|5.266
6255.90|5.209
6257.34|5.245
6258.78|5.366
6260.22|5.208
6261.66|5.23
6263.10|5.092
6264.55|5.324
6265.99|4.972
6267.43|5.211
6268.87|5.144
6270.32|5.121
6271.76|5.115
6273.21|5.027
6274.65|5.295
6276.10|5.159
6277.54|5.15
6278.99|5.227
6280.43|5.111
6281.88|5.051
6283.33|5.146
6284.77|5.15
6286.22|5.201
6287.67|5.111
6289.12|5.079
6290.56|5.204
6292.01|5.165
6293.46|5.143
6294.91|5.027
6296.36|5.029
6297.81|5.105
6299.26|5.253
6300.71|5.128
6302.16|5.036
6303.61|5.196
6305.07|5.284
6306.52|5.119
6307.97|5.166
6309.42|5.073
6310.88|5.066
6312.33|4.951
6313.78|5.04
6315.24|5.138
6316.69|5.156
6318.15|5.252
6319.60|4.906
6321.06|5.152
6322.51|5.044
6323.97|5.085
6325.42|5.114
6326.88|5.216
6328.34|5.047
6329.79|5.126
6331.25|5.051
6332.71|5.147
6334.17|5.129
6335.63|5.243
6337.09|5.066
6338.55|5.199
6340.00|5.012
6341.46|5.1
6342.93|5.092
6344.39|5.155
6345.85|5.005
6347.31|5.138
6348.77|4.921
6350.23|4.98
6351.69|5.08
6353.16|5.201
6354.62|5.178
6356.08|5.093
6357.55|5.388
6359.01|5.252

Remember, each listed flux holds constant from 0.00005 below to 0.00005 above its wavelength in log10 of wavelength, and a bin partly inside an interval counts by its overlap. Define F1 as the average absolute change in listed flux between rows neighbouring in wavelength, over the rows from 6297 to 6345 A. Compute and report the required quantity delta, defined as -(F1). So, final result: -0.11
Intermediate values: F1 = 0.11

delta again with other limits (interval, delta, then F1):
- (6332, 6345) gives -0.10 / 0.10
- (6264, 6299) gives -0.09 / 0.09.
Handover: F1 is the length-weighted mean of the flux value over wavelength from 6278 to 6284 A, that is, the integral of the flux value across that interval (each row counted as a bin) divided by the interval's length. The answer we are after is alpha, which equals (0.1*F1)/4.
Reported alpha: 0.128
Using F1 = 5.13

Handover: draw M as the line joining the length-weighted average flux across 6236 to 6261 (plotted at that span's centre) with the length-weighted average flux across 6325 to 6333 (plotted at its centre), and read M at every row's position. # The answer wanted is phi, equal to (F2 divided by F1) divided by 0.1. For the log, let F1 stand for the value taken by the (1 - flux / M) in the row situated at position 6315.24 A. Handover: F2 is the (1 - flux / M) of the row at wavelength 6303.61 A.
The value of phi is 279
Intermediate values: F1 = -0.0003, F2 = -0.008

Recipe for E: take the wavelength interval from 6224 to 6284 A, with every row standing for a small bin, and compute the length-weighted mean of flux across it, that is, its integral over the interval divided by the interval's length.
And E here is 5.21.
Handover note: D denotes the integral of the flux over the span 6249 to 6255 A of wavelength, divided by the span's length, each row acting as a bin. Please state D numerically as 5.31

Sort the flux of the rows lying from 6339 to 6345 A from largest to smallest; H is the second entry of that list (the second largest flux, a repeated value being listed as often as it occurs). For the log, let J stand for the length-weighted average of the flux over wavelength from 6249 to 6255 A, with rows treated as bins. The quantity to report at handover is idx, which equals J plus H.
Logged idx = 10.4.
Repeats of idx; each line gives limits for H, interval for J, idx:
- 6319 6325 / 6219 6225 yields 10.3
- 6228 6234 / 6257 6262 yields 10.5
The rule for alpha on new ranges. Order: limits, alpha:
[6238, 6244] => 0.131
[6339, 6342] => 0.127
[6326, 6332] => 0.128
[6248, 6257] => 0.132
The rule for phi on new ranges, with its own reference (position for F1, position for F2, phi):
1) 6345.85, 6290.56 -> -3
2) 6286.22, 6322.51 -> -54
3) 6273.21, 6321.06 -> -1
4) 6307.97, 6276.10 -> -26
